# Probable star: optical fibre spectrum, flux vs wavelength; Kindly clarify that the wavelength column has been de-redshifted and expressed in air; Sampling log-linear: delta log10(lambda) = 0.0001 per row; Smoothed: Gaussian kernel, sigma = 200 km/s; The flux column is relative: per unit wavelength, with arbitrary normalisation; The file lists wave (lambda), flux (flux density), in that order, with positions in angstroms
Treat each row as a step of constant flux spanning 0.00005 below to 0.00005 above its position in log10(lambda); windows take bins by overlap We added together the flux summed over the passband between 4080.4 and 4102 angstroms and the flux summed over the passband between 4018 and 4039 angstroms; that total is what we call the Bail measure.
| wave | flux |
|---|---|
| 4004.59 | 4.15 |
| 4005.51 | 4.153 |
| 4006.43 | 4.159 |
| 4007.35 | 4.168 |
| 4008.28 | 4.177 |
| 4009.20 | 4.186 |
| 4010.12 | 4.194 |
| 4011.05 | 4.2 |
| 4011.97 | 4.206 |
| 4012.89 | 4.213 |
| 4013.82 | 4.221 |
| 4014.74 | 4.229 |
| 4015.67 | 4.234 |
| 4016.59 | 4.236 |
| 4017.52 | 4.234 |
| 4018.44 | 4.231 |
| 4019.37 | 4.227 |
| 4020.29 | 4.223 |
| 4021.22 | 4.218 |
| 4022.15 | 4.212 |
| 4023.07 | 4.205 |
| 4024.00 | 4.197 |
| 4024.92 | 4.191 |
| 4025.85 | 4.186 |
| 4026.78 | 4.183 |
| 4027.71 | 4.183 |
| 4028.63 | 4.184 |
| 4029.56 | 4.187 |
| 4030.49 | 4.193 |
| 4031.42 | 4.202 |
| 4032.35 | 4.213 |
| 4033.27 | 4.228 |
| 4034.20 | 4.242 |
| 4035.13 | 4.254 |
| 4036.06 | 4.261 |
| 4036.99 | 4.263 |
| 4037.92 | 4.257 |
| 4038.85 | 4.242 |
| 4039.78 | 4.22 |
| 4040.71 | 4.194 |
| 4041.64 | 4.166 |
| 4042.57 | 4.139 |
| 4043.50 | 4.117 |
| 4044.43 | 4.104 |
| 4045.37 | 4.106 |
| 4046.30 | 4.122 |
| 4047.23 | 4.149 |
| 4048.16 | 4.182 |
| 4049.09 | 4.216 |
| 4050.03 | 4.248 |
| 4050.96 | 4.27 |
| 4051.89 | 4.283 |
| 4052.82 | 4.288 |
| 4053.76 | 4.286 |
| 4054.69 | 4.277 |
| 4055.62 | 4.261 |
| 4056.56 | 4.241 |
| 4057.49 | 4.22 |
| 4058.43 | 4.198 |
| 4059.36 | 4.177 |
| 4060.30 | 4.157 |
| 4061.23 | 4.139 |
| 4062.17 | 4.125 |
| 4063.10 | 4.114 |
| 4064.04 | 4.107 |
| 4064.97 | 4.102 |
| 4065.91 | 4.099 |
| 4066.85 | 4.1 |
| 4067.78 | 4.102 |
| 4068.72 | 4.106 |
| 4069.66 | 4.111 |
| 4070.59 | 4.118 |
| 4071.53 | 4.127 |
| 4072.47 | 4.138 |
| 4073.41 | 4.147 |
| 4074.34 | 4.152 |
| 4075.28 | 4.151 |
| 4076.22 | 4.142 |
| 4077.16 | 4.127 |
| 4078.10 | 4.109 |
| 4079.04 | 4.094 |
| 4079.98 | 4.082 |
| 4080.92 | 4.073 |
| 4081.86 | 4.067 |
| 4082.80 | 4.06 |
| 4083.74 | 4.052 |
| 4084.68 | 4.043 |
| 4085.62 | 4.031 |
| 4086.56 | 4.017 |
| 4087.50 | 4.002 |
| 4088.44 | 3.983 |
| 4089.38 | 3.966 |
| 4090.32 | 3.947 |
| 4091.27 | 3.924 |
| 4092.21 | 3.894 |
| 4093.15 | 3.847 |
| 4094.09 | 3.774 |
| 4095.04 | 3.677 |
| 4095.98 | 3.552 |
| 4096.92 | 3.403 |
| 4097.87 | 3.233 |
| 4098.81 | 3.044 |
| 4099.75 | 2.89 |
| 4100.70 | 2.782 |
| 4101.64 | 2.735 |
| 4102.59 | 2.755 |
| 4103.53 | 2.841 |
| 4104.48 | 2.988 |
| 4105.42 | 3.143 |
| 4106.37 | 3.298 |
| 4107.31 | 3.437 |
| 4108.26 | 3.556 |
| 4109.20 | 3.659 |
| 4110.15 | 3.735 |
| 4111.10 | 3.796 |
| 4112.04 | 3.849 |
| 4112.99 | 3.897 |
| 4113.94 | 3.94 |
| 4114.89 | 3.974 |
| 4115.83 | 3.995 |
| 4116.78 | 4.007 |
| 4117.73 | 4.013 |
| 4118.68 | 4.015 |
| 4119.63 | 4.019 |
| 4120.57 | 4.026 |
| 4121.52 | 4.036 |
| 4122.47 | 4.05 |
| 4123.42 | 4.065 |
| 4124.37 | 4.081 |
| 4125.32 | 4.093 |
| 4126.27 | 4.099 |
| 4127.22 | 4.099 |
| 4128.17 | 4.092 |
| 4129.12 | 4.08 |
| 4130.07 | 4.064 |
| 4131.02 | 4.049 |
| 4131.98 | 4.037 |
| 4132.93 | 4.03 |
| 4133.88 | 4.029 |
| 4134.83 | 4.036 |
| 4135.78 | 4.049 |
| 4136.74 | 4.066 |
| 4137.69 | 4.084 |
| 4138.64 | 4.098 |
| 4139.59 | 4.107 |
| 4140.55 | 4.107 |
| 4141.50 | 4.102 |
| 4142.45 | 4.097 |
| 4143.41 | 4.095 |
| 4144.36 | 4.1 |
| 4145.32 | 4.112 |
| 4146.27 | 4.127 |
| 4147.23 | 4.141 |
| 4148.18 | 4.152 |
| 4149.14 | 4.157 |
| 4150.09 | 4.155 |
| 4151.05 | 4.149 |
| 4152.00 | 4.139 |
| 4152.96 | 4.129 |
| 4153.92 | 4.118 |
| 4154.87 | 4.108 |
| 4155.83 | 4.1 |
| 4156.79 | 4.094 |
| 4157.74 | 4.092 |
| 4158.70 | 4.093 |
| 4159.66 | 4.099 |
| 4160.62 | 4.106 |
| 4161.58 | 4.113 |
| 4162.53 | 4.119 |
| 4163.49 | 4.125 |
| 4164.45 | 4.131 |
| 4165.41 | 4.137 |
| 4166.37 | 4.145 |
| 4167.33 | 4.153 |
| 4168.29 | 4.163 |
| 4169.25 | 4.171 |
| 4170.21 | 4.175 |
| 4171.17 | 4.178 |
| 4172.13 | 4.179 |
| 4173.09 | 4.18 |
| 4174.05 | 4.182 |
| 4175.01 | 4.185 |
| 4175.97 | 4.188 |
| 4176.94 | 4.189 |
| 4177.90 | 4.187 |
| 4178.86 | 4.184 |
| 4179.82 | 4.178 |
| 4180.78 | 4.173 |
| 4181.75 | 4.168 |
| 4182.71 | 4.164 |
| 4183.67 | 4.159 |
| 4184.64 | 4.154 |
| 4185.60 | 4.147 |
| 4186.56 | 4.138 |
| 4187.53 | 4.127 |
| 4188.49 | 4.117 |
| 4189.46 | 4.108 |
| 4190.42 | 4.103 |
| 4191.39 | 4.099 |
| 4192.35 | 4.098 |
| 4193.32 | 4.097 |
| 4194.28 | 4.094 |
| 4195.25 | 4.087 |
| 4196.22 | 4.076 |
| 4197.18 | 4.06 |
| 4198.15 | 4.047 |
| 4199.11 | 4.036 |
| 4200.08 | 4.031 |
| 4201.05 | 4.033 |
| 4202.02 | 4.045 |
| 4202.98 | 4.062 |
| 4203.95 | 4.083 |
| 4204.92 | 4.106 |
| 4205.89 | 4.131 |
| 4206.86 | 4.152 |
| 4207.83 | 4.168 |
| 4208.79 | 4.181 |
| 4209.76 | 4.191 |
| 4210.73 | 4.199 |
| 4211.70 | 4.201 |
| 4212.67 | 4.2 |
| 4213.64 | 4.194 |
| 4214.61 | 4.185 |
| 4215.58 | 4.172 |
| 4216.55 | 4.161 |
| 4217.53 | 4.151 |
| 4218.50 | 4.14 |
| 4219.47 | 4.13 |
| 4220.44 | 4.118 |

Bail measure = 182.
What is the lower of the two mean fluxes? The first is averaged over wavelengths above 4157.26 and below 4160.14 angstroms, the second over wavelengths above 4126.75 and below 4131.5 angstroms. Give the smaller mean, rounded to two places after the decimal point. 4.08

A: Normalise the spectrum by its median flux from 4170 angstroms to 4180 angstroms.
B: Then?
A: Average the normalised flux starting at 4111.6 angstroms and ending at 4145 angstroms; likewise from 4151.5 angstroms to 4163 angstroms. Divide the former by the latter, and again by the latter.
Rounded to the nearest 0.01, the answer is 1.00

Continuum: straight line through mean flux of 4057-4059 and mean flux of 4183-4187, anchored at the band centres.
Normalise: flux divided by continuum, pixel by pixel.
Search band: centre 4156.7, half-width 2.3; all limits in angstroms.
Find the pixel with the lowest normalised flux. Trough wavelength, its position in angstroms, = 4157.74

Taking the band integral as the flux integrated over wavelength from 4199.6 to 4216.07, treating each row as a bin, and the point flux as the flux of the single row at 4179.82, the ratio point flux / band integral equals 0.0613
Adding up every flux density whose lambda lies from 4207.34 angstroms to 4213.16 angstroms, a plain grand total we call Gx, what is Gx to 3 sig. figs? 25.1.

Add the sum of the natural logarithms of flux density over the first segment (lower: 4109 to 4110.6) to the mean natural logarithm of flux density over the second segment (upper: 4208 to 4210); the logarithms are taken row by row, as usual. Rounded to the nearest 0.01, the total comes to 4.05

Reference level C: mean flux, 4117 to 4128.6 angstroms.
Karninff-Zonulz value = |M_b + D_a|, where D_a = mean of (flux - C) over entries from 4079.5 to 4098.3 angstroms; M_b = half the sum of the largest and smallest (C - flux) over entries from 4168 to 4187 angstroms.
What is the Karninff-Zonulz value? 0.28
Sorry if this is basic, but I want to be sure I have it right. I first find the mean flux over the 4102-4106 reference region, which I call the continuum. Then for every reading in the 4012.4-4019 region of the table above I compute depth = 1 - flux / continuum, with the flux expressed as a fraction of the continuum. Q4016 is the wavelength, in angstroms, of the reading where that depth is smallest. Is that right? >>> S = 4016.59 angstroms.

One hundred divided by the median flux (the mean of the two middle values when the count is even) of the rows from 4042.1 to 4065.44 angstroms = 23.9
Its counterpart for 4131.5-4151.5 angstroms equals 24.4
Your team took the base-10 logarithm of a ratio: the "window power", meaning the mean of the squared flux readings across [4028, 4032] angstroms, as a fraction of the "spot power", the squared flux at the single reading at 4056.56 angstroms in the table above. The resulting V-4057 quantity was -0.010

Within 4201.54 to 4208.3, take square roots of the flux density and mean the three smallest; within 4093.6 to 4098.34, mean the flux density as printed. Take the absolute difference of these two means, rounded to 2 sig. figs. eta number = 1.5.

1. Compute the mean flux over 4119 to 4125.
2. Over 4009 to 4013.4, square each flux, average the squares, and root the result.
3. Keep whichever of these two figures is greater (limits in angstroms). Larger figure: 4.20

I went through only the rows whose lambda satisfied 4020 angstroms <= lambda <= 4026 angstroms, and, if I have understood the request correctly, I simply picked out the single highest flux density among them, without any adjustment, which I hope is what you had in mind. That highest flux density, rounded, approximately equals 4.223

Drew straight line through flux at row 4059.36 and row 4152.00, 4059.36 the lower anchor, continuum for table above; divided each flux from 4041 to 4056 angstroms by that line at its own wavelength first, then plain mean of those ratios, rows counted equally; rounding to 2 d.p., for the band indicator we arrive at 1.00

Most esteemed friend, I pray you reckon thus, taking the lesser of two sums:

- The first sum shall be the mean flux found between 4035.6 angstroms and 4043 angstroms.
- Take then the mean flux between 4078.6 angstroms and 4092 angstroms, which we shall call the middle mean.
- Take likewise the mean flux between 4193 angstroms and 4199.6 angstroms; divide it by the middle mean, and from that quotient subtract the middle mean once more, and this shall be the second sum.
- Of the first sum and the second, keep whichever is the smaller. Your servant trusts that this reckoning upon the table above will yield -3.01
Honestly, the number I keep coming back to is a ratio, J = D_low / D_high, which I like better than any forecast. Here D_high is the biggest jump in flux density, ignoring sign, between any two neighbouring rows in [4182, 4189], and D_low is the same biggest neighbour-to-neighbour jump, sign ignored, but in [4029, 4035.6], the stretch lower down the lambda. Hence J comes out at 1.4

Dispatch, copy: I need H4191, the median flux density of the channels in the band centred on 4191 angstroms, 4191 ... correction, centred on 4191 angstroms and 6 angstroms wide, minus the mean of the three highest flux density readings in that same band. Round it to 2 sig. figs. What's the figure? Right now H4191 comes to -0.0083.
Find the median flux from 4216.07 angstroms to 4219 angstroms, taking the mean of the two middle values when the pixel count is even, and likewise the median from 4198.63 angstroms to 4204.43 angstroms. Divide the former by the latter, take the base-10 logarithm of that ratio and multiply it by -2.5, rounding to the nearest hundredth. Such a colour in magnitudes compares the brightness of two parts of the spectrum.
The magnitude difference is -0.03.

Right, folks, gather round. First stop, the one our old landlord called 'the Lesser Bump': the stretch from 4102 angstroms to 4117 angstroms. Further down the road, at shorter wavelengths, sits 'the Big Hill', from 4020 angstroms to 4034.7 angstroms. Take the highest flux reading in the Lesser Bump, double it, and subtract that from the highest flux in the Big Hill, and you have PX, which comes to -3.77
